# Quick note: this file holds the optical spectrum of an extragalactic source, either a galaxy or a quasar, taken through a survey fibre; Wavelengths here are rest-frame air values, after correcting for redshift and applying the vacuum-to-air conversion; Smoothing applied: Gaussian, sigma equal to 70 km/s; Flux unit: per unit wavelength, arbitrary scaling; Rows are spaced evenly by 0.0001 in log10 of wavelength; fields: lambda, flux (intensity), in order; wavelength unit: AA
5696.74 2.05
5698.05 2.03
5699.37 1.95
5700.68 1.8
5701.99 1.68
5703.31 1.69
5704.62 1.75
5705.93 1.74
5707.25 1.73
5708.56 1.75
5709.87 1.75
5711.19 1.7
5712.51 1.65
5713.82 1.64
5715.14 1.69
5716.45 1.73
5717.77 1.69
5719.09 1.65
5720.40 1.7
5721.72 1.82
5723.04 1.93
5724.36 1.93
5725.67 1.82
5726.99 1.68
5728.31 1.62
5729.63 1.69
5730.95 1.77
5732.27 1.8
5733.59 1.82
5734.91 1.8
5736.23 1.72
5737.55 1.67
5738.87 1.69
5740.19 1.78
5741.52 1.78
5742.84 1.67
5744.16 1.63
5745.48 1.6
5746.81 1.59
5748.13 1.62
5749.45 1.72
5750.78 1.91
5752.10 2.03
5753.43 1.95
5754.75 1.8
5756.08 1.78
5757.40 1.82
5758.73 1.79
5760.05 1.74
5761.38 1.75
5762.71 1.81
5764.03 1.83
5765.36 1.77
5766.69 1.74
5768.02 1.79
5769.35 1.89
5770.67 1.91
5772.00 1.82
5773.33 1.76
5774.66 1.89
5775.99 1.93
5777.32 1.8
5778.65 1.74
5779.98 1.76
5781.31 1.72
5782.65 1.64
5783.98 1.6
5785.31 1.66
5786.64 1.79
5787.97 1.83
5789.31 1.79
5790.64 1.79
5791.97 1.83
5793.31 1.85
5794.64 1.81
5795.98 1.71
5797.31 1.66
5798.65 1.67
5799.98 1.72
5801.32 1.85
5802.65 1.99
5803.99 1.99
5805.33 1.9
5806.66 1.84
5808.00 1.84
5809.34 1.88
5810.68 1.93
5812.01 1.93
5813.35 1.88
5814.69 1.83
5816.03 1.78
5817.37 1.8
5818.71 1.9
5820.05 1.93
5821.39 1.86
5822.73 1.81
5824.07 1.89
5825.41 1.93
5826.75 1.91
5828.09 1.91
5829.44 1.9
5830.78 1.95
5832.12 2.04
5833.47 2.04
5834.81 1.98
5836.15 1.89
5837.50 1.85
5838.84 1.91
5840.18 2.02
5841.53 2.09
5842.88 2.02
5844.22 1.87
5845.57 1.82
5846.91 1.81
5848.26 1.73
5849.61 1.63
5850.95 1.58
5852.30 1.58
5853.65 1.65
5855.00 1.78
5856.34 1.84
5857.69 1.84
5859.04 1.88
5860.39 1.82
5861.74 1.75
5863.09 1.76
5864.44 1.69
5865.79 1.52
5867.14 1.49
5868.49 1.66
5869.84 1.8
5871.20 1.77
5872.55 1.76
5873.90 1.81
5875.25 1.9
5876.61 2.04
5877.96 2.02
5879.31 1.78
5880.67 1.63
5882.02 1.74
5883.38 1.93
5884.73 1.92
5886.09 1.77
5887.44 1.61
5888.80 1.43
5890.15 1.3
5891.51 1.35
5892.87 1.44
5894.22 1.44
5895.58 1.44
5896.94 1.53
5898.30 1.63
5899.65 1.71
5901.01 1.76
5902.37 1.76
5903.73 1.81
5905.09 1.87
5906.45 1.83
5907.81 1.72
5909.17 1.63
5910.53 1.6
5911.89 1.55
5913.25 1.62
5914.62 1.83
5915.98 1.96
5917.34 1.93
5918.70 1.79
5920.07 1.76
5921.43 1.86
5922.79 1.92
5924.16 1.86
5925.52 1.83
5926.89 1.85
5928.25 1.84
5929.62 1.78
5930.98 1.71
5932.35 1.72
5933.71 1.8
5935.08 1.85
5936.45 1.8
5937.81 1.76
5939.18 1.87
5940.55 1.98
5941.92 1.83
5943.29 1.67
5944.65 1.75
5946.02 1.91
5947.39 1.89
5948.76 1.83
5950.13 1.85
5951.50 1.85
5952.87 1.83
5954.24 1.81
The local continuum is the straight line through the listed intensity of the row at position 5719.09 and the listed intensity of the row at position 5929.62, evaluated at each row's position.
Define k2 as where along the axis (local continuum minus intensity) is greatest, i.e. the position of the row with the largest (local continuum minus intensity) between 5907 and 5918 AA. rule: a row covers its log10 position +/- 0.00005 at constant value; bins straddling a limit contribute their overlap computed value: 5911.89 AA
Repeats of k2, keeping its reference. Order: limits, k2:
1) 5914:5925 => 5920.07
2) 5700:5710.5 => 5701.99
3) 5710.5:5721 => 5713.82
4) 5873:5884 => 5880.67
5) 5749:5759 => 5749.45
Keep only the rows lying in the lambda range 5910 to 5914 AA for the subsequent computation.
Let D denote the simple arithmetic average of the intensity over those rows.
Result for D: 1.59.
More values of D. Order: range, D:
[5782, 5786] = 1.63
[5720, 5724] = 1.82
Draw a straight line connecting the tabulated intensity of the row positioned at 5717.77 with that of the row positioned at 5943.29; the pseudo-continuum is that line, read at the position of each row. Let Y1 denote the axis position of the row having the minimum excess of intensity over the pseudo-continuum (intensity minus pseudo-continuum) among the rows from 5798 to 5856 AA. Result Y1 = 5850.95 AA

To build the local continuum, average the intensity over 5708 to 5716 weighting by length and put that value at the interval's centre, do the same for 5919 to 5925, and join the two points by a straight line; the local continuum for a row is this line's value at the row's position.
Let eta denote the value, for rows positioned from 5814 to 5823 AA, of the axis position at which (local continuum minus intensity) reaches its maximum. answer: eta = 5816.03 AA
